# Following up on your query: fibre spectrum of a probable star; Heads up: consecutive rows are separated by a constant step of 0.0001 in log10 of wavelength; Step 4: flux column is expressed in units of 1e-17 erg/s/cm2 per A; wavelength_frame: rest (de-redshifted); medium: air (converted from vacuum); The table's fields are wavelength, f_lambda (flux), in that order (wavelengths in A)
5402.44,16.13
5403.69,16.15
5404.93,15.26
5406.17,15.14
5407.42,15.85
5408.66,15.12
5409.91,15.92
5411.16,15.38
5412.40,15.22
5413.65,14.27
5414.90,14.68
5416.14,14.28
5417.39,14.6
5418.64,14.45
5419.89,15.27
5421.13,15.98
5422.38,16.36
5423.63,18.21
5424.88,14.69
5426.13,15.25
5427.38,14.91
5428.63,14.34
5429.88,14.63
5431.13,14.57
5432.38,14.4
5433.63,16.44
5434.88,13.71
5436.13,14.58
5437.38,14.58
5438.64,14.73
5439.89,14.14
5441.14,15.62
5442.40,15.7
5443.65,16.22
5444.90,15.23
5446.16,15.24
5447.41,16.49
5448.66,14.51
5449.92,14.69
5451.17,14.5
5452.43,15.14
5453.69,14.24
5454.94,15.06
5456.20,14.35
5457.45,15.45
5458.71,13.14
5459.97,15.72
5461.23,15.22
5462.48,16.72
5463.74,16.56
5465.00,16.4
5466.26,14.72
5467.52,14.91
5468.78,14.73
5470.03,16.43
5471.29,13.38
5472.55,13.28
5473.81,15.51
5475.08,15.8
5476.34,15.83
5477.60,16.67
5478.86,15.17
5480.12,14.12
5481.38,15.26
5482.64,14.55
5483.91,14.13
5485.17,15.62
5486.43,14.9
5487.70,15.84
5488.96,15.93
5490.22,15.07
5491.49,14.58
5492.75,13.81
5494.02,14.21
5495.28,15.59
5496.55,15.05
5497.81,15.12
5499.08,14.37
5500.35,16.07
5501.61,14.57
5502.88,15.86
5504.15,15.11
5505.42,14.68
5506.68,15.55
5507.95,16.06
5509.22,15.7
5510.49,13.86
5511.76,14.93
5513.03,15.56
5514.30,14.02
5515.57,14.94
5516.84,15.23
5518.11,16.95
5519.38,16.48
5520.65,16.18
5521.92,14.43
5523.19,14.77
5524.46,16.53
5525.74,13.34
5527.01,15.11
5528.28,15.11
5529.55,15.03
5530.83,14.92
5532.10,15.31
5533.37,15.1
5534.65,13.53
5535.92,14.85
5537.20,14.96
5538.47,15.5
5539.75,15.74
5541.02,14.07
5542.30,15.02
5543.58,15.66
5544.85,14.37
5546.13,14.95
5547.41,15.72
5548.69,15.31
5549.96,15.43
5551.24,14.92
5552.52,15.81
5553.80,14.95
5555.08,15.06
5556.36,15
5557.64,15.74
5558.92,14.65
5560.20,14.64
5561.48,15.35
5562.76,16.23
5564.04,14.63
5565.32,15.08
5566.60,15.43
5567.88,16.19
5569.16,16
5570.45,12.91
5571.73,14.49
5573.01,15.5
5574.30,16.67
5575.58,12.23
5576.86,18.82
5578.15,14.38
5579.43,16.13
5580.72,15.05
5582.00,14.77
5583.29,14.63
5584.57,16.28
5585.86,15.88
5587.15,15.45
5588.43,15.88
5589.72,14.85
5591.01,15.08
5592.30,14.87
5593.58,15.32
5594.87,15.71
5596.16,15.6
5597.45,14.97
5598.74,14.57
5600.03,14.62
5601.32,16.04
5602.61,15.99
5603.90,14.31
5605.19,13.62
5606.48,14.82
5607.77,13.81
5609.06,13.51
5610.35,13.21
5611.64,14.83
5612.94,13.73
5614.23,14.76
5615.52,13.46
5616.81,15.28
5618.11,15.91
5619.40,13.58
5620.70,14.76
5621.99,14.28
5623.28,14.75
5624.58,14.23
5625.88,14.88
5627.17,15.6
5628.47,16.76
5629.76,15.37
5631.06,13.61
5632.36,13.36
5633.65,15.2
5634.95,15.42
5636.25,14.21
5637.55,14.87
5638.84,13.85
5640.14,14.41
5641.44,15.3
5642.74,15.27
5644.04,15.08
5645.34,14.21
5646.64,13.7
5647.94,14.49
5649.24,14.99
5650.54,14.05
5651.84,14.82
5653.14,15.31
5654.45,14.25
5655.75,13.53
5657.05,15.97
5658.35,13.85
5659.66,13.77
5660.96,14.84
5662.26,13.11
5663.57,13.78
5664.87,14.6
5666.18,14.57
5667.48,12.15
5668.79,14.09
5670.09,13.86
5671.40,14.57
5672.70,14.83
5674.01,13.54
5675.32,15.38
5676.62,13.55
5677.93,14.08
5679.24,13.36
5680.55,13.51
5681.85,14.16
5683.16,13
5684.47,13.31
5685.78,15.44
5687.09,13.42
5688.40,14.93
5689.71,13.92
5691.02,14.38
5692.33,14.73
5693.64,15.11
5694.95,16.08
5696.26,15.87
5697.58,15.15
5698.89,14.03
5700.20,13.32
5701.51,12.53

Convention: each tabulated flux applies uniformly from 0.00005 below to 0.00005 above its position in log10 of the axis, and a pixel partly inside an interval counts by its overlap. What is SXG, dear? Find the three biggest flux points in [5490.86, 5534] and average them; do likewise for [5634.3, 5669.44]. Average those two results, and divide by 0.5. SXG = 32.2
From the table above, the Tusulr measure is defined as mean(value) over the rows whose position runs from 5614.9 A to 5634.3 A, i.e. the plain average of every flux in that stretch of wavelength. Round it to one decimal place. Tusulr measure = 14.7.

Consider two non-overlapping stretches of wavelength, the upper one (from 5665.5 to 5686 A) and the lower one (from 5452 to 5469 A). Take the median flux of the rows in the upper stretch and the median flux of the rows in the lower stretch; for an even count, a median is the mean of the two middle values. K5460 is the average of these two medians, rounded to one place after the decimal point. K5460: 14.5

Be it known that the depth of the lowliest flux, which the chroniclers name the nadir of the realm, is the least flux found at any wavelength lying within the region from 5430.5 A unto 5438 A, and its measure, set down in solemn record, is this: 13.71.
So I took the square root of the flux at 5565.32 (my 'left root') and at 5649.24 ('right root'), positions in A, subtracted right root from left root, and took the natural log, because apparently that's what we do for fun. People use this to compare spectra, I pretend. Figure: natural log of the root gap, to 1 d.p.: -4.5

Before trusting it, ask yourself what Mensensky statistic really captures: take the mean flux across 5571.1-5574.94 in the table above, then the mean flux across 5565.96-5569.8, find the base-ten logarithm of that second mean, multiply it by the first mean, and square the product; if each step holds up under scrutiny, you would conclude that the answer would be 349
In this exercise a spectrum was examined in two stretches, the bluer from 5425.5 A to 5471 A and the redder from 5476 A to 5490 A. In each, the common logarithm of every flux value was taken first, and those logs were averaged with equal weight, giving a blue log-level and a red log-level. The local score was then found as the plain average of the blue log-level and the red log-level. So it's 1.18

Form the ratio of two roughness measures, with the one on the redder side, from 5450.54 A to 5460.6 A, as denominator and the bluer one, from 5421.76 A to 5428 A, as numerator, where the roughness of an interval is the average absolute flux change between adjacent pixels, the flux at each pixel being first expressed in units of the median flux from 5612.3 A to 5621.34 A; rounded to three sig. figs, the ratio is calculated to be 1.21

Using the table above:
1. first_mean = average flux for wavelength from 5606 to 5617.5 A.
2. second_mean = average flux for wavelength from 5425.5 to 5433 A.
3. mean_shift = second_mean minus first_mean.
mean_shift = 0.5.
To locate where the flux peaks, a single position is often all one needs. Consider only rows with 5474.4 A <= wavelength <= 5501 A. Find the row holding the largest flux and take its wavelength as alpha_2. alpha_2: 5477.60 A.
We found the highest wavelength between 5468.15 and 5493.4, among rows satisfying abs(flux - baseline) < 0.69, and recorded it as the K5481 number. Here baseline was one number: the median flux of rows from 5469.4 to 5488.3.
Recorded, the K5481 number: 5491.49 A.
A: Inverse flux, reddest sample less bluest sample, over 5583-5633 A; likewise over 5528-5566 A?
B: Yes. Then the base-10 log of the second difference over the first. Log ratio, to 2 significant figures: -1.7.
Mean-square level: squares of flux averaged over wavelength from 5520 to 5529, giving 228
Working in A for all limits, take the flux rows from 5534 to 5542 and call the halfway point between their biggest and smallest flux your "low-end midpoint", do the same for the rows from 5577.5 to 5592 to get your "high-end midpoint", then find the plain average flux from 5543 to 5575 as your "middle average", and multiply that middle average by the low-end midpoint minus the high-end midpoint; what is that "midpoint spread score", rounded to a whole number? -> -11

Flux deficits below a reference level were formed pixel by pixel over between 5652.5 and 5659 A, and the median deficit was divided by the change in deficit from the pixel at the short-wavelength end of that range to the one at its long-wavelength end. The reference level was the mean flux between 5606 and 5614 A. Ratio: 0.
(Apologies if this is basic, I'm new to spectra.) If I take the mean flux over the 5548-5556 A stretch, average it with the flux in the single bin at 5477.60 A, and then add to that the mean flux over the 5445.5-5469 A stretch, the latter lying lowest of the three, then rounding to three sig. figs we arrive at 31.1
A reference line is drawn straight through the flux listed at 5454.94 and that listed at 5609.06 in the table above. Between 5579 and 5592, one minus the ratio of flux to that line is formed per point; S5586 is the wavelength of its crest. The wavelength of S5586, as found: 5583.29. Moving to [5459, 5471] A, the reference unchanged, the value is 5466.26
